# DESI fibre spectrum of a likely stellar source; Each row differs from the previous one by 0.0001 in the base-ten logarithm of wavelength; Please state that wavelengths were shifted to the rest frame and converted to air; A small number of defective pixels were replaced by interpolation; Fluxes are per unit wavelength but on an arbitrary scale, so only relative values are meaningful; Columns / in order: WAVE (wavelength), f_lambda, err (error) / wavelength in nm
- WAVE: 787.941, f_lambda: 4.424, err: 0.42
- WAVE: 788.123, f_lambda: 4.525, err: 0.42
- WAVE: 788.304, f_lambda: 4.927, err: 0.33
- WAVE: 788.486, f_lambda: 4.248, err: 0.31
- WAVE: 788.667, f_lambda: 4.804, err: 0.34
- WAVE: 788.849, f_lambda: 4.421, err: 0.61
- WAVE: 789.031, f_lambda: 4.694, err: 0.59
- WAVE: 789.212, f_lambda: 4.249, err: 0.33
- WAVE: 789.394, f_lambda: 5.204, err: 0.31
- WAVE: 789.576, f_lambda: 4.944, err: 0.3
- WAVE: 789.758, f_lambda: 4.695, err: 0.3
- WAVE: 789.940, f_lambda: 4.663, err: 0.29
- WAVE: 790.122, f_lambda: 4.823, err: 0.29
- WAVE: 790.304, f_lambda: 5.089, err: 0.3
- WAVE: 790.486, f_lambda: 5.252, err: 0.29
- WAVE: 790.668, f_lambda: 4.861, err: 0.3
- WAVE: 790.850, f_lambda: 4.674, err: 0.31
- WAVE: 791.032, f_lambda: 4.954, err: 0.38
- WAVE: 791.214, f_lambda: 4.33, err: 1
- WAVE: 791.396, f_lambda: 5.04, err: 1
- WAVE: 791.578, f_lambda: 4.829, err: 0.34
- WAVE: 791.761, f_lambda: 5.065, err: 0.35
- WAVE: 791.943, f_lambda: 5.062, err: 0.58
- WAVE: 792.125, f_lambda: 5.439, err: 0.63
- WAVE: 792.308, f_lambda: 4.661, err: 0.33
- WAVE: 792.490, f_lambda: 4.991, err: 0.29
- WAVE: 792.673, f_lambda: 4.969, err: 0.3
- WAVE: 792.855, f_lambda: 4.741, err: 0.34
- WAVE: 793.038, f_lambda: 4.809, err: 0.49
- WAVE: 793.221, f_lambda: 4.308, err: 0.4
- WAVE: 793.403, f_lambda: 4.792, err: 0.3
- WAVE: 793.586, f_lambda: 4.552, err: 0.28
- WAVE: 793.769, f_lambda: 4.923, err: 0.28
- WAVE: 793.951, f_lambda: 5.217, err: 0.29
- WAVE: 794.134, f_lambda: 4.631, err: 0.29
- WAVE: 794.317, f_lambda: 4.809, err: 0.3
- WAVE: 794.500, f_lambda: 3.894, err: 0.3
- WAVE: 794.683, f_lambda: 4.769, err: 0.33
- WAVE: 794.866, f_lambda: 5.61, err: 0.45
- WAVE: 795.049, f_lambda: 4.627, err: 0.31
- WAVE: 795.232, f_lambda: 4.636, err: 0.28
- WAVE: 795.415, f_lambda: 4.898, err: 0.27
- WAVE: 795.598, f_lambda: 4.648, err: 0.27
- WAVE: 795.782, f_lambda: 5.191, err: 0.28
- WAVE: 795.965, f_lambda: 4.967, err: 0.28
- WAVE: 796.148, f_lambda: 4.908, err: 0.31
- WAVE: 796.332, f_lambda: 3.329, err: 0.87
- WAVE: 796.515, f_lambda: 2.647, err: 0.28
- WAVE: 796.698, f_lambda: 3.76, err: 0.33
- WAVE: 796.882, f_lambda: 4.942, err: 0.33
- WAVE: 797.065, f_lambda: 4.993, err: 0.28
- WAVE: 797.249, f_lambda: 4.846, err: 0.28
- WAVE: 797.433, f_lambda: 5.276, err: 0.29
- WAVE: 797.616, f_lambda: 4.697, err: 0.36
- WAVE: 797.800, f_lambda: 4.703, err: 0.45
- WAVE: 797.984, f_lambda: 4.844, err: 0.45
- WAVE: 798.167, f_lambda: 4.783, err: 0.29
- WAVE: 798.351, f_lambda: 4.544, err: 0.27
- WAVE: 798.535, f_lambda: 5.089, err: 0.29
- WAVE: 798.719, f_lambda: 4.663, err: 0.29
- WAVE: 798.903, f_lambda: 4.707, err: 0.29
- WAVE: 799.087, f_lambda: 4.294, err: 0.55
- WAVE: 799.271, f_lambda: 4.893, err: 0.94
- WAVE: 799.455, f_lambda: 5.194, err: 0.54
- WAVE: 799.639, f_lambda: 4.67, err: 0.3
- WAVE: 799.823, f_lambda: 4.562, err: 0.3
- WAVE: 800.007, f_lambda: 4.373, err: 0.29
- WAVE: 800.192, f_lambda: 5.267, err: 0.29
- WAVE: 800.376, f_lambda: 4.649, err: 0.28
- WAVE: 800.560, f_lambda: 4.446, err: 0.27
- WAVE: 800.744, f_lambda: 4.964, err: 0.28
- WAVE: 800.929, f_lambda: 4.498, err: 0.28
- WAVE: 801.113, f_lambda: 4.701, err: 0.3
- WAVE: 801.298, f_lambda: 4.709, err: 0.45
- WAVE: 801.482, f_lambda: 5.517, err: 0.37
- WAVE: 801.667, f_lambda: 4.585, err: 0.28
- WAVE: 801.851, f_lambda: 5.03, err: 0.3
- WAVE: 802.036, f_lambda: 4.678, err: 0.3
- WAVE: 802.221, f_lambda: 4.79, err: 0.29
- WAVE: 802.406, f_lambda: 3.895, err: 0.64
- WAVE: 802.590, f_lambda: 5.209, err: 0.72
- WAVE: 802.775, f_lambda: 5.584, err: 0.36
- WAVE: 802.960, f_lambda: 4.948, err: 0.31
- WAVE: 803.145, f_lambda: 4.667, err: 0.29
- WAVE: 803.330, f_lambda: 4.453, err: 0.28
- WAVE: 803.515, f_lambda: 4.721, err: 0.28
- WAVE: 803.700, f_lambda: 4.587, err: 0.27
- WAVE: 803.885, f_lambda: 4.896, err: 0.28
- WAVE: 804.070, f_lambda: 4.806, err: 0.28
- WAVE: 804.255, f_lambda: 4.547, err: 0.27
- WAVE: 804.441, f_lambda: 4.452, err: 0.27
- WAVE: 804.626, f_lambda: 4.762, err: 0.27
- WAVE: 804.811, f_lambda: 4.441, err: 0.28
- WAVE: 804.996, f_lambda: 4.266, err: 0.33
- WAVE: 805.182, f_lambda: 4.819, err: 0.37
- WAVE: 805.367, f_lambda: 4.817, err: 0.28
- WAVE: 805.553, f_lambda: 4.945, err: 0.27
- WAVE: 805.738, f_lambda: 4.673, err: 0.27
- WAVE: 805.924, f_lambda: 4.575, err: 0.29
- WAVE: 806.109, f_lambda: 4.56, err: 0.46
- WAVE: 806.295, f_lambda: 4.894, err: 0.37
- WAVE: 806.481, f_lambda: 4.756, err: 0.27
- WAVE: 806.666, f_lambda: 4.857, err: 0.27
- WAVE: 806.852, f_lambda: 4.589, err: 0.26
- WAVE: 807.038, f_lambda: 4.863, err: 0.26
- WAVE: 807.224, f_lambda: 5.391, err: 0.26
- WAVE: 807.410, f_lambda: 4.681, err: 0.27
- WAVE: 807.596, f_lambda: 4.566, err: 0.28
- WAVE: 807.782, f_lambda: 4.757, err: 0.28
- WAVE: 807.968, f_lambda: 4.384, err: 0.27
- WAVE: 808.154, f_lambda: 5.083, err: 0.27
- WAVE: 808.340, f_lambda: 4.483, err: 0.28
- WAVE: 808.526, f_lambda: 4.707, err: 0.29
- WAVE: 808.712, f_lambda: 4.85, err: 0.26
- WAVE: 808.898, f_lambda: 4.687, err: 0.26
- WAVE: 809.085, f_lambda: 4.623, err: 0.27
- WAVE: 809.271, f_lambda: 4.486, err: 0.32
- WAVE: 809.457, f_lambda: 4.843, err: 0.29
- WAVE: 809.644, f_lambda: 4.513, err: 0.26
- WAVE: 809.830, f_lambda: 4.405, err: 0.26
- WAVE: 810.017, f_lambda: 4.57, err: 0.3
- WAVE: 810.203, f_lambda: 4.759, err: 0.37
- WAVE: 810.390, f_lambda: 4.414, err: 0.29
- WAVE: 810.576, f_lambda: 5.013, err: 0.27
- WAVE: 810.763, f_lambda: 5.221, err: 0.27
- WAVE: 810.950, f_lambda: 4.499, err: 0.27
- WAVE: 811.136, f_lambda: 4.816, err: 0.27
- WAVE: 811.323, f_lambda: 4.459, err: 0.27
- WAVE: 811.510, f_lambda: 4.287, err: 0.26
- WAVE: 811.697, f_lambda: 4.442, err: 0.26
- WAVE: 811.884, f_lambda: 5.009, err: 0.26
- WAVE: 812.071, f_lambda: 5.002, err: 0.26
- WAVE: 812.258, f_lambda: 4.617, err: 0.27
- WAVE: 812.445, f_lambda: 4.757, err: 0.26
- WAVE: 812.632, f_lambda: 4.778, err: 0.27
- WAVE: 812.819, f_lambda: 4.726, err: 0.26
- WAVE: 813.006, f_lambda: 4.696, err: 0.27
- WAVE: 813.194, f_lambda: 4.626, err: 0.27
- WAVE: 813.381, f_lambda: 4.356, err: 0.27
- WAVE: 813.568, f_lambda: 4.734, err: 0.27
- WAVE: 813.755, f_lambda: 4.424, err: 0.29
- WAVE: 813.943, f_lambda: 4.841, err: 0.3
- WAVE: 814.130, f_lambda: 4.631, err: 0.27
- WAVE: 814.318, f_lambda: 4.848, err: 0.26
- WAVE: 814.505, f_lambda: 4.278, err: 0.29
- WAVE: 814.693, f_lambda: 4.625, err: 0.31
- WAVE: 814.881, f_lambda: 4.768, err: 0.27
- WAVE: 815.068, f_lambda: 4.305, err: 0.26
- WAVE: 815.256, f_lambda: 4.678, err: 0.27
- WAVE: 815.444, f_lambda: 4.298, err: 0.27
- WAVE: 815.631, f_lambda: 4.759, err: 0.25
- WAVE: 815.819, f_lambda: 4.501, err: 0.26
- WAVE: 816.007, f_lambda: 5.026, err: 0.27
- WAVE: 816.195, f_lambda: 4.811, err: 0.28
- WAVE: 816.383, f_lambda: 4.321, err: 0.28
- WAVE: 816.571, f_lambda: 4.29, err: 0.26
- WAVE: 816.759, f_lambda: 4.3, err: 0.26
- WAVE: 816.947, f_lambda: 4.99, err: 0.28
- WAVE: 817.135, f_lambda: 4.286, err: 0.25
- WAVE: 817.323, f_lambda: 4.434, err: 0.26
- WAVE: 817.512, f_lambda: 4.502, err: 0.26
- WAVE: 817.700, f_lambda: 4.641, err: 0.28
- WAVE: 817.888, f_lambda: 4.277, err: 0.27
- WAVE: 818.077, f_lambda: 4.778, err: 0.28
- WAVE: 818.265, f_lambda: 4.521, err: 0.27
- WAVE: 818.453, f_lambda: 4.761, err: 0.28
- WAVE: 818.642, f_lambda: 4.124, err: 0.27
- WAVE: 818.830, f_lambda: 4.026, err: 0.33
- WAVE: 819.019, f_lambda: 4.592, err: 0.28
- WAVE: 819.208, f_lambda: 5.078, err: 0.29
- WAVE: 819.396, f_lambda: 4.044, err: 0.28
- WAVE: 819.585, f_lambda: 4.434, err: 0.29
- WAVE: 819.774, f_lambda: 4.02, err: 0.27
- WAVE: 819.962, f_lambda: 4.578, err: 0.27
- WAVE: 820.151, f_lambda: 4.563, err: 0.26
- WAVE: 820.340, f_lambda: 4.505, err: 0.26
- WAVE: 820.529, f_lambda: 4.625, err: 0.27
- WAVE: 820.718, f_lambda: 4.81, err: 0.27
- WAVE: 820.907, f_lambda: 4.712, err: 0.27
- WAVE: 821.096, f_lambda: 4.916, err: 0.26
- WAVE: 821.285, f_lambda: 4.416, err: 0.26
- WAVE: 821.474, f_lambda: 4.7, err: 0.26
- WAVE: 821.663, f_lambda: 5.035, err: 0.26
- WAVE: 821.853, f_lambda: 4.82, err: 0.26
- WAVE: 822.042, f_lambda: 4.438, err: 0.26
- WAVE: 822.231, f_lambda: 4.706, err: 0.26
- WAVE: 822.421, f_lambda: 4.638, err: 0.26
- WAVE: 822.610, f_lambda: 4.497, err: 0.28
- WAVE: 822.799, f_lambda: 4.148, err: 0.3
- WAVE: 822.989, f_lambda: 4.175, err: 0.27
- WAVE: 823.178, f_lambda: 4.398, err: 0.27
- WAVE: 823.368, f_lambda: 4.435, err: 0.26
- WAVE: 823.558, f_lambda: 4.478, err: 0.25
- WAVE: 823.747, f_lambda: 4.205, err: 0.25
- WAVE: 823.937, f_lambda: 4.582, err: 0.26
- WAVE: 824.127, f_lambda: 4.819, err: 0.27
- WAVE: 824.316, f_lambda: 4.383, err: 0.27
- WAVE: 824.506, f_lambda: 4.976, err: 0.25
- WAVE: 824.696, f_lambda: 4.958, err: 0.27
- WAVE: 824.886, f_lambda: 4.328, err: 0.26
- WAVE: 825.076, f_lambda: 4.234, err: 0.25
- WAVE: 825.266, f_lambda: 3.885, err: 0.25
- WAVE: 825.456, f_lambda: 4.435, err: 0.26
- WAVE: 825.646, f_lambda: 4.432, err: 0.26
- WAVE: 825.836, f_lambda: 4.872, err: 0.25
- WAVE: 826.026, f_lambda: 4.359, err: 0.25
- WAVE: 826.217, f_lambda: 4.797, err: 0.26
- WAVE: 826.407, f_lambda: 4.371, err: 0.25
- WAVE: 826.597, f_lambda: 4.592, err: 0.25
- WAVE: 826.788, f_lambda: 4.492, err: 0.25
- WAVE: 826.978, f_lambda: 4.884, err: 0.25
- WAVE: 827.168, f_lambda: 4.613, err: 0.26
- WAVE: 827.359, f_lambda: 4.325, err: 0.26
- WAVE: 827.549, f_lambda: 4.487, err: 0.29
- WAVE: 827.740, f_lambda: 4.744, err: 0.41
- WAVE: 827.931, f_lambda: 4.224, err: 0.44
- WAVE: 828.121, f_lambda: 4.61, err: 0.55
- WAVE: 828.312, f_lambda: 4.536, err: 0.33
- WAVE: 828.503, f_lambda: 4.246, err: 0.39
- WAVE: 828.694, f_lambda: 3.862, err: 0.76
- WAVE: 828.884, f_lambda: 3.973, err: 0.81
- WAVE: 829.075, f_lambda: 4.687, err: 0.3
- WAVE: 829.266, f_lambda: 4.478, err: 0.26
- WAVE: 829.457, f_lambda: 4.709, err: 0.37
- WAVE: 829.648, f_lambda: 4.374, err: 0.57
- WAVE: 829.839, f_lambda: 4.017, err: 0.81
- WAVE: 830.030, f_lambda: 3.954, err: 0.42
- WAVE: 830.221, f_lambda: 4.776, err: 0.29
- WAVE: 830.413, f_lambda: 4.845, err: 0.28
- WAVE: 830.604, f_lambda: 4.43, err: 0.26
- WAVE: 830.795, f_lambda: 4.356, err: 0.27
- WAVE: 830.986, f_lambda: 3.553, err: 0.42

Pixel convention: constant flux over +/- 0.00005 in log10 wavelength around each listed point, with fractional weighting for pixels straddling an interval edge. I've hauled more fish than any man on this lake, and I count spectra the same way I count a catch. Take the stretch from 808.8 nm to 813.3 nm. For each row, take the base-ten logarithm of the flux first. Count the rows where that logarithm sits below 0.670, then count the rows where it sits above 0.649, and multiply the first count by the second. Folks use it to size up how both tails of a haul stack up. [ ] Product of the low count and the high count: 240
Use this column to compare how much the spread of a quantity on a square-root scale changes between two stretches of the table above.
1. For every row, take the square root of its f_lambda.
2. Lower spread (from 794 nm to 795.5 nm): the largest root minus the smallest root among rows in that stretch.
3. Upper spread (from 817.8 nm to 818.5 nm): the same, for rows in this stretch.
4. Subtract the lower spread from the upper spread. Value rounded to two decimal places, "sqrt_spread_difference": -0.28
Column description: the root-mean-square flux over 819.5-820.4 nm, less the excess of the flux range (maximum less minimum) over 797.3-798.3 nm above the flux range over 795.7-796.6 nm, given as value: 6.4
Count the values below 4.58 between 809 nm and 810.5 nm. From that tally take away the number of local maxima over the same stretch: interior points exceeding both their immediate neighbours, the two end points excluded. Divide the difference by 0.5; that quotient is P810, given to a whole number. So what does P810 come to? 6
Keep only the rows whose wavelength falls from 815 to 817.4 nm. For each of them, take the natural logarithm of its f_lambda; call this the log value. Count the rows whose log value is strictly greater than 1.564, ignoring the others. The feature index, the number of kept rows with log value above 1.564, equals 3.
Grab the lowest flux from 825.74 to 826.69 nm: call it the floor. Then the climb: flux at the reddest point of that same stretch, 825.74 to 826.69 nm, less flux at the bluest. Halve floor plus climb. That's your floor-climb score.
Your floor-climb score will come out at 2.0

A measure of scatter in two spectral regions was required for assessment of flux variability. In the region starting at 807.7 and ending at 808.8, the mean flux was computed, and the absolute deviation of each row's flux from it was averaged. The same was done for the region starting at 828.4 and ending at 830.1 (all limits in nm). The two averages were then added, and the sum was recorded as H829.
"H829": 0.46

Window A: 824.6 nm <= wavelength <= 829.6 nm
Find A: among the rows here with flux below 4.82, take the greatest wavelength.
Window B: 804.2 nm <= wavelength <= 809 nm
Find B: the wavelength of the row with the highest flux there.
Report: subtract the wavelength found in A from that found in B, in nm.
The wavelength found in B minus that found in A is -22.23 nm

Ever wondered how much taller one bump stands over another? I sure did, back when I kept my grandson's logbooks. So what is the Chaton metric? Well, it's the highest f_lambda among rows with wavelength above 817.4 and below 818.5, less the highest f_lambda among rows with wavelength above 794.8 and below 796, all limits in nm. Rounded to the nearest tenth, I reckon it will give -0.8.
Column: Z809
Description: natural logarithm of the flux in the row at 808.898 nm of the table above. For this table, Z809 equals 1.54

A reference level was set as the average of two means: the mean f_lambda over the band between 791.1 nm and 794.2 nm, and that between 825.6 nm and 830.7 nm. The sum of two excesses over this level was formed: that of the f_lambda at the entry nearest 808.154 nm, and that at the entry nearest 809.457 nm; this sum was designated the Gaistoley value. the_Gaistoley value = 0.6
